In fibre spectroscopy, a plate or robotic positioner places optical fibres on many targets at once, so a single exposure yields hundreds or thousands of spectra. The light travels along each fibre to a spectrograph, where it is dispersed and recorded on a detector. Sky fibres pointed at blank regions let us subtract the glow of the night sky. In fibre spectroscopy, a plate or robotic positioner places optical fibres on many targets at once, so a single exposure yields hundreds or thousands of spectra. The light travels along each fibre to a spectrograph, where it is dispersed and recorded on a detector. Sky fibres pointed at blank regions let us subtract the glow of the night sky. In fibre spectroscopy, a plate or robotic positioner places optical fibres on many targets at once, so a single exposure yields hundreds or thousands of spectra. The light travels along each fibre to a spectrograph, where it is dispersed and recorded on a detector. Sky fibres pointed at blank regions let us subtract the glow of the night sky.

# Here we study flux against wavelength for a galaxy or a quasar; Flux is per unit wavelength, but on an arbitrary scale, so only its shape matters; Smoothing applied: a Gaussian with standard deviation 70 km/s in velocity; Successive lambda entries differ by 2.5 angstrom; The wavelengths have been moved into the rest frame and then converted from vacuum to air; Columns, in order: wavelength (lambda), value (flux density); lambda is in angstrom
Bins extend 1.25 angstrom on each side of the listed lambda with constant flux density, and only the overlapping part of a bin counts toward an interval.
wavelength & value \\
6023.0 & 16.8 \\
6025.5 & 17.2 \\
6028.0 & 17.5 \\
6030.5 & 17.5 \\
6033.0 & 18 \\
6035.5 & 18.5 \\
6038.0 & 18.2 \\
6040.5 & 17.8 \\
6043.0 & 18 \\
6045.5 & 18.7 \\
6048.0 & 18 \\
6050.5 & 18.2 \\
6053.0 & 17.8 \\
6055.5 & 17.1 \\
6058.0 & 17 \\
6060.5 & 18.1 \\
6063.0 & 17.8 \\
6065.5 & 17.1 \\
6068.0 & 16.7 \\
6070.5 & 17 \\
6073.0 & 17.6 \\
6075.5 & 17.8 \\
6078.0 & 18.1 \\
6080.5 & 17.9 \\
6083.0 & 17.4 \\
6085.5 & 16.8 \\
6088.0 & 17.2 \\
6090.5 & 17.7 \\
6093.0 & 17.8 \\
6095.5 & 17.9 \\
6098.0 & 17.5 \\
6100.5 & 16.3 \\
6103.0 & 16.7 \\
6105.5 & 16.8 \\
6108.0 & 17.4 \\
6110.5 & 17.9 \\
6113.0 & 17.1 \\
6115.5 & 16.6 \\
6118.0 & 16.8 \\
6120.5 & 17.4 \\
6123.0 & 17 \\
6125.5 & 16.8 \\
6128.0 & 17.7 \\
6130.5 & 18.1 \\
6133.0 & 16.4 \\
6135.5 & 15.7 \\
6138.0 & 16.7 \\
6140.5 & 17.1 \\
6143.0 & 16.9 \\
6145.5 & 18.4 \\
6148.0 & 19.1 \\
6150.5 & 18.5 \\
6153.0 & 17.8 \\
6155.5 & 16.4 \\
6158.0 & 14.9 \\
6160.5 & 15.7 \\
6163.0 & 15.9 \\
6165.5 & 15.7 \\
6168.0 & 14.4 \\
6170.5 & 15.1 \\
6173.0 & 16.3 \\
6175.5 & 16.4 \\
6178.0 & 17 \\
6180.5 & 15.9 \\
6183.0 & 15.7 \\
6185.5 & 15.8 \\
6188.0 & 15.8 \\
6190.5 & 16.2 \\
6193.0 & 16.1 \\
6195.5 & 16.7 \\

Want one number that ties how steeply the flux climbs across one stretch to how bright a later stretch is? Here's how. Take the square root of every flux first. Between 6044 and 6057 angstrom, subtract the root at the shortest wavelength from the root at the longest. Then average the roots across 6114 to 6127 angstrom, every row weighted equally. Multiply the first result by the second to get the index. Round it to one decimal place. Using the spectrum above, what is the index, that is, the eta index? -0.8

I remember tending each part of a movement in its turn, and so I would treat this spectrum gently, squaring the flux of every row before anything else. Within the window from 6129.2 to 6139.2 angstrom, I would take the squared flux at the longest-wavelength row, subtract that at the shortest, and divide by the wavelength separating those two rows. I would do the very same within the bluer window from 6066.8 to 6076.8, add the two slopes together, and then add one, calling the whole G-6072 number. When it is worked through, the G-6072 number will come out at 0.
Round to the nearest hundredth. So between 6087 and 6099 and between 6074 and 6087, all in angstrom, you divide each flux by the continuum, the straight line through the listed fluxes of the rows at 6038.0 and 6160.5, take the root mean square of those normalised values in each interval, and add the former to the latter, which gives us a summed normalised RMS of 2.05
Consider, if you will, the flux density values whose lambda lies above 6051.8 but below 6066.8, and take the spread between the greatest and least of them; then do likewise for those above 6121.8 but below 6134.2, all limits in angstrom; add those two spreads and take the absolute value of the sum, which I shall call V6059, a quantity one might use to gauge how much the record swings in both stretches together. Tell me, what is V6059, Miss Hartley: 2.8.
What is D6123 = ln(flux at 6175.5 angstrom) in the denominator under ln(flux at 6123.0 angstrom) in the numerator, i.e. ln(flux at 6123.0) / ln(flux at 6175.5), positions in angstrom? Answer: 1.01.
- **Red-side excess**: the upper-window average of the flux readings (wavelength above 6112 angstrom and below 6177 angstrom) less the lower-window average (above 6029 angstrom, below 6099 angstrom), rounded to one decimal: -1.0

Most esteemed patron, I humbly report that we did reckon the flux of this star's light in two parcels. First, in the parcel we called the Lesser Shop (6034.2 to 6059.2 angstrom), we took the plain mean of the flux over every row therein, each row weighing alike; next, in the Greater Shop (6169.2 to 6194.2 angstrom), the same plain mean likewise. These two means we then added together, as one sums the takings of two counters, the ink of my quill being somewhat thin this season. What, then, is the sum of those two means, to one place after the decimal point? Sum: 34.0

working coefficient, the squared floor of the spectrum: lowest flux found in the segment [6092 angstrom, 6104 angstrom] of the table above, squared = 266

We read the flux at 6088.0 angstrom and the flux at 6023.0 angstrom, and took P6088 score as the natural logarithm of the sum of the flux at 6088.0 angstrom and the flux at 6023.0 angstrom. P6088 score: 3.53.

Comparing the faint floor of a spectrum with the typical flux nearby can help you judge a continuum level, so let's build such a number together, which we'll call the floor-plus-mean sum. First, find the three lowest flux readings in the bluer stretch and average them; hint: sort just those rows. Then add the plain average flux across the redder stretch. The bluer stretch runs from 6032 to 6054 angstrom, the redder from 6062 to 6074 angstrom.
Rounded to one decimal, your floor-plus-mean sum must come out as 35.1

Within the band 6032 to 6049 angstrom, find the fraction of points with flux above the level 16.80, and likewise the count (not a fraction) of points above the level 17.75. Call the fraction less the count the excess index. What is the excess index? -6.0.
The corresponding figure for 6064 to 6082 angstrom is -2.1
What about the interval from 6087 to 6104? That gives -1.3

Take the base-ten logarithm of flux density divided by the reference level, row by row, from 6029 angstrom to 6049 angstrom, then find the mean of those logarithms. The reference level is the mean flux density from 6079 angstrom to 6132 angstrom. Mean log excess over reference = 0.020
